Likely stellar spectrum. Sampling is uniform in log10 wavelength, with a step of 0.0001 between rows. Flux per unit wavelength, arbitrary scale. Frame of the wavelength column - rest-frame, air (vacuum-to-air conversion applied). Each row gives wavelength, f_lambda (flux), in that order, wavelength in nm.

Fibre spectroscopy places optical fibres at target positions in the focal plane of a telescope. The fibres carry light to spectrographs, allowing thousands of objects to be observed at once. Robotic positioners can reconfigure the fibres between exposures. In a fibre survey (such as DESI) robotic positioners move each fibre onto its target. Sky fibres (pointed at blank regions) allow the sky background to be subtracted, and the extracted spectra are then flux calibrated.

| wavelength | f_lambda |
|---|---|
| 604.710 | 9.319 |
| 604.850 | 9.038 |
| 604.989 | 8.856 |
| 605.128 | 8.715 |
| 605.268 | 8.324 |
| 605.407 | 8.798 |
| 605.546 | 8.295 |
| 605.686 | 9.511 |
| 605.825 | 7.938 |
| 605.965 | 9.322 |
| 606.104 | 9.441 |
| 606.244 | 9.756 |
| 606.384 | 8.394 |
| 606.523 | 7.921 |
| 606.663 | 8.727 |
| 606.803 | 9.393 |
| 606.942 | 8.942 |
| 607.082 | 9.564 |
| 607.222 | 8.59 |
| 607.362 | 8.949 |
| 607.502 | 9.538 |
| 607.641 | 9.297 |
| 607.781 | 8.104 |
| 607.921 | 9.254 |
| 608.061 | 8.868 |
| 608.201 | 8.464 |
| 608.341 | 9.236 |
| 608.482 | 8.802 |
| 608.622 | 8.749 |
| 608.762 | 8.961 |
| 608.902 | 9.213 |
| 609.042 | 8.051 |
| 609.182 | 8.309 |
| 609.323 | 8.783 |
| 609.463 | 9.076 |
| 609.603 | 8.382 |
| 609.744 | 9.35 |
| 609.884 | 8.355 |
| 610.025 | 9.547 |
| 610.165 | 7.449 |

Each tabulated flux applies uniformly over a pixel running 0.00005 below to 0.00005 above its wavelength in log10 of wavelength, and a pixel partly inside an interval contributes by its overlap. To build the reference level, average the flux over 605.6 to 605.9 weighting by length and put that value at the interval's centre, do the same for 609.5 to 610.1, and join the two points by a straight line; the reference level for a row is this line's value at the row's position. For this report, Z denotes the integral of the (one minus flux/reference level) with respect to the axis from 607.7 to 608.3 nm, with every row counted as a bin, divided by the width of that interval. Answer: 0.012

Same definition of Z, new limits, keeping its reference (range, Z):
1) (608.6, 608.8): -0.002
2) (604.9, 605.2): -0.016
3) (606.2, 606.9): -0.008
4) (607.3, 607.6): -0.054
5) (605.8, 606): 0.004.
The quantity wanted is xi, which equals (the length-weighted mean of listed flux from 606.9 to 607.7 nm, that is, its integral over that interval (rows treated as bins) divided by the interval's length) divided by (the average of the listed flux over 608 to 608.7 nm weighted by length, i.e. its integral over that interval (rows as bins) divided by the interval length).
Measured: 1.04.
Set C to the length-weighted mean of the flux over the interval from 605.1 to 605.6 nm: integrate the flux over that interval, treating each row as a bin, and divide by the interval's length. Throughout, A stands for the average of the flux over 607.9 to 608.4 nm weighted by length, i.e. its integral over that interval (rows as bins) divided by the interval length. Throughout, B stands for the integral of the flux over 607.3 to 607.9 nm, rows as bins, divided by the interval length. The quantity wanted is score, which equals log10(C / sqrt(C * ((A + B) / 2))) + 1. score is 0.99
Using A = 8.92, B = 9.01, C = 8.53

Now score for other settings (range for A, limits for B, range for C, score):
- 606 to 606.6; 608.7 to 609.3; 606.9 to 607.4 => 1.01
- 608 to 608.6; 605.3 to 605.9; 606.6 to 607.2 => 1.01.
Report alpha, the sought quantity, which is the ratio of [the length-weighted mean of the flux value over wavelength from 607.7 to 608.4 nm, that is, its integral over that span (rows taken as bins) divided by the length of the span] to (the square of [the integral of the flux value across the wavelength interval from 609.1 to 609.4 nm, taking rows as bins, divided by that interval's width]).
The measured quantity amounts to 0.121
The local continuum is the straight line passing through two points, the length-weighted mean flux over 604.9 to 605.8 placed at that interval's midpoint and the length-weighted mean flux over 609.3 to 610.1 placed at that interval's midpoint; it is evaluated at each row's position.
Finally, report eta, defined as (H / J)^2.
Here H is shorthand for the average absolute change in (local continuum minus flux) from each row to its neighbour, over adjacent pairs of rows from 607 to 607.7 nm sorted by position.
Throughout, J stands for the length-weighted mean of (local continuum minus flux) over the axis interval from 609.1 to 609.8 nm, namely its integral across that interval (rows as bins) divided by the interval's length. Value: 13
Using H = 0.5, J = 0.15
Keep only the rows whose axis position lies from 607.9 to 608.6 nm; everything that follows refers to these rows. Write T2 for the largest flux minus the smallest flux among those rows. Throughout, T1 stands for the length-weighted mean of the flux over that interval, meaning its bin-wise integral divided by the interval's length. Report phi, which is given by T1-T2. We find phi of 8.09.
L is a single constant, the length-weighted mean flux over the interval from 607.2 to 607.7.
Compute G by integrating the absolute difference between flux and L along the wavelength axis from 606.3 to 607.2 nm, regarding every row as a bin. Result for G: 0.49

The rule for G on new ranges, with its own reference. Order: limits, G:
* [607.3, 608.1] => 0.29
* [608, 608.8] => 0.27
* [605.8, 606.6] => 0.54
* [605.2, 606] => 0.52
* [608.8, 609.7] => 0.46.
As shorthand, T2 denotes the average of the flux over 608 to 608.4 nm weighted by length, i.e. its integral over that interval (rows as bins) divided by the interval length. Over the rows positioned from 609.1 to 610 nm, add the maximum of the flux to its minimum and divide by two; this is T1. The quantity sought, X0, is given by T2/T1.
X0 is 1.00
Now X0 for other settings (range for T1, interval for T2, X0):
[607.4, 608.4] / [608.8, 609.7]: 0.98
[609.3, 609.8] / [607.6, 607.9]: 0.98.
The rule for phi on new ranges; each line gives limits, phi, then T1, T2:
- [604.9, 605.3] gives 8.15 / 8.68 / 0.5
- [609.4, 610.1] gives 7.74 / 8.93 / 1.2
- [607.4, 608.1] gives 7.59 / 9.02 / 1.4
